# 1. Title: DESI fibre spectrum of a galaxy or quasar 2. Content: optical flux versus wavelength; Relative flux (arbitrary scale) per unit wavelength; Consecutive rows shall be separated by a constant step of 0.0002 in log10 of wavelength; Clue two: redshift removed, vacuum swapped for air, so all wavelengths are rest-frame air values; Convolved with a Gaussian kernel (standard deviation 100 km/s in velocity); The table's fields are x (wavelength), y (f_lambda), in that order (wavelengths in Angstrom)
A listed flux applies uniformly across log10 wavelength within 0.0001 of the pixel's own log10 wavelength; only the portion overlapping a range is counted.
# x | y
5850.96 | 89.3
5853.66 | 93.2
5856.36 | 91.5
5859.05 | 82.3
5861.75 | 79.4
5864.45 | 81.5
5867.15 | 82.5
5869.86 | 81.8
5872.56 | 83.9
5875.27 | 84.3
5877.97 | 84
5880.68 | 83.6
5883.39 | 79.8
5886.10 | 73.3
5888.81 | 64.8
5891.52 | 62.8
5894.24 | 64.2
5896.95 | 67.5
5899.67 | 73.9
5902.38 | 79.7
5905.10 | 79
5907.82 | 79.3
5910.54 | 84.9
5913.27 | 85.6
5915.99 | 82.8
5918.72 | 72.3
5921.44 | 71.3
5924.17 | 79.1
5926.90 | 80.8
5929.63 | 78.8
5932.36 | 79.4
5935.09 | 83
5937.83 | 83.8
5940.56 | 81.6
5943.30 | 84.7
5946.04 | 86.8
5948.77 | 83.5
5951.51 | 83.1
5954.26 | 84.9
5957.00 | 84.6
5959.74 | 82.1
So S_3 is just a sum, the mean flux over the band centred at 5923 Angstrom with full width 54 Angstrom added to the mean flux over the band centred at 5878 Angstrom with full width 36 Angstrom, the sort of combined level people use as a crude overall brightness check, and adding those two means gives 157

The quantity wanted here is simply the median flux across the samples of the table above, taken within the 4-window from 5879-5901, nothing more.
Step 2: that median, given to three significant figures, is 70.4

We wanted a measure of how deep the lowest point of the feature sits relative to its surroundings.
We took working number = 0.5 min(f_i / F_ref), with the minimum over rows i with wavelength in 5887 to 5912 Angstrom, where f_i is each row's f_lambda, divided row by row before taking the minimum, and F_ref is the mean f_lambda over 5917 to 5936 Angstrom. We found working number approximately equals 0.40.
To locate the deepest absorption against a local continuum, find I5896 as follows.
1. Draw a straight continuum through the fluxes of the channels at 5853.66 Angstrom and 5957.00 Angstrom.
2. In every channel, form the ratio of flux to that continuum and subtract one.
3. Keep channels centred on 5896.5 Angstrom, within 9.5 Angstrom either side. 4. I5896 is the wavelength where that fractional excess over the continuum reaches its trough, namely 5891.52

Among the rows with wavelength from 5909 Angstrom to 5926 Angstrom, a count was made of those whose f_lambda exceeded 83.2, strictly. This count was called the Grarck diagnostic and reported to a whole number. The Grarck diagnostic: 2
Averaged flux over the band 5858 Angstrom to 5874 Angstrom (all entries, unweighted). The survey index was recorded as 81.9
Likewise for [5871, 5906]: 75.4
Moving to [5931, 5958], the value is 83.5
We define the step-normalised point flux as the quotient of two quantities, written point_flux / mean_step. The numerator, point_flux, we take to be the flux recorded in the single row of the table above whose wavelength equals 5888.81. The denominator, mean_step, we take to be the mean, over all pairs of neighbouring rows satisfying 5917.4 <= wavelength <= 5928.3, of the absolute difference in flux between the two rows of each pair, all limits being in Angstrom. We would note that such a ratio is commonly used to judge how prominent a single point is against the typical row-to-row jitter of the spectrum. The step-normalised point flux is 19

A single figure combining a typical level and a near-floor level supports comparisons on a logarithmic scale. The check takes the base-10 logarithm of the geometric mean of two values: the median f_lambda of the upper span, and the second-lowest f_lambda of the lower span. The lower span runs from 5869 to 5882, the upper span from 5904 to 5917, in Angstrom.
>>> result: 1.920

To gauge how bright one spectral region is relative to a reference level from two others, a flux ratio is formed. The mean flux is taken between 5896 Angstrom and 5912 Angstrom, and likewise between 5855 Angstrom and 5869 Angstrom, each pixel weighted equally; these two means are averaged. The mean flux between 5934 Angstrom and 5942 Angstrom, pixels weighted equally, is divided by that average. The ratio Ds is 1.03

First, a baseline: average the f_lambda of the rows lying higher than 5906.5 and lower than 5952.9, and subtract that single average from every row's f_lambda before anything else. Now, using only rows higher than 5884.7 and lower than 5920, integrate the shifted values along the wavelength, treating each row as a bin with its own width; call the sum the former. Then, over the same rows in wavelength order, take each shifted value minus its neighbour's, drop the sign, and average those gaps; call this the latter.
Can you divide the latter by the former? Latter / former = -0.02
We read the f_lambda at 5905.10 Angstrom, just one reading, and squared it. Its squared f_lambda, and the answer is 6241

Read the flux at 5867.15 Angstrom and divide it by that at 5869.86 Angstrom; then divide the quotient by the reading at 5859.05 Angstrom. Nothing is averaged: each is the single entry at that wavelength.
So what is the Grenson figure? 0.0123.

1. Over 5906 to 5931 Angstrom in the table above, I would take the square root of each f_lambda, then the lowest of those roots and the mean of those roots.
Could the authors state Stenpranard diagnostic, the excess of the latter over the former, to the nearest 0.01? 0.46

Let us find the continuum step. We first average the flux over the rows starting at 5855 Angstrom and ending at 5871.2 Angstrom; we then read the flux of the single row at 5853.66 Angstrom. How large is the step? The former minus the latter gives -10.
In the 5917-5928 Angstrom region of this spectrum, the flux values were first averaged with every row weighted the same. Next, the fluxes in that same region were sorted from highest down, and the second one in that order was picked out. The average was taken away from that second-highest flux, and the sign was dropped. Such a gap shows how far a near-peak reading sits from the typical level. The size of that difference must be 3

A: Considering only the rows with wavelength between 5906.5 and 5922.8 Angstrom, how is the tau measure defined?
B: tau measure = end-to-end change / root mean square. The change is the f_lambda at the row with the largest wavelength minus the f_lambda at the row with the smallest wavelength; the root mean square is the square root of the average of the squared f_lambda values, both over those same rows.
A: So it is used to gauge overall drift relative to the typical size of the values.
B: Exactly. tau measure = -0.10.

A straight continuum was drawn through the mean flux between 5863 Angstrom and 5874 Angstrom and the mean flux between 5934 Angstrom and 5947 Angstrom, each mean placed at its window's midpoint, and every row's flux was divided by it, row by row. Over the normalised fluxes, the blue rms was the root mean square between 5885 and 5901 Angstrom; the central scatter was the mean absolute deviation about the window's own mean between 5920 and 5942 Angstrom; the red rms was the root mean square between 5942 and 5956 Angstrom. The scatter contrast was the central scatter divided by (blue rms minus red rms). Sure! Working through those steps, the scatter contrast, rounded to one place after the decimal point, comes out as -0.2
